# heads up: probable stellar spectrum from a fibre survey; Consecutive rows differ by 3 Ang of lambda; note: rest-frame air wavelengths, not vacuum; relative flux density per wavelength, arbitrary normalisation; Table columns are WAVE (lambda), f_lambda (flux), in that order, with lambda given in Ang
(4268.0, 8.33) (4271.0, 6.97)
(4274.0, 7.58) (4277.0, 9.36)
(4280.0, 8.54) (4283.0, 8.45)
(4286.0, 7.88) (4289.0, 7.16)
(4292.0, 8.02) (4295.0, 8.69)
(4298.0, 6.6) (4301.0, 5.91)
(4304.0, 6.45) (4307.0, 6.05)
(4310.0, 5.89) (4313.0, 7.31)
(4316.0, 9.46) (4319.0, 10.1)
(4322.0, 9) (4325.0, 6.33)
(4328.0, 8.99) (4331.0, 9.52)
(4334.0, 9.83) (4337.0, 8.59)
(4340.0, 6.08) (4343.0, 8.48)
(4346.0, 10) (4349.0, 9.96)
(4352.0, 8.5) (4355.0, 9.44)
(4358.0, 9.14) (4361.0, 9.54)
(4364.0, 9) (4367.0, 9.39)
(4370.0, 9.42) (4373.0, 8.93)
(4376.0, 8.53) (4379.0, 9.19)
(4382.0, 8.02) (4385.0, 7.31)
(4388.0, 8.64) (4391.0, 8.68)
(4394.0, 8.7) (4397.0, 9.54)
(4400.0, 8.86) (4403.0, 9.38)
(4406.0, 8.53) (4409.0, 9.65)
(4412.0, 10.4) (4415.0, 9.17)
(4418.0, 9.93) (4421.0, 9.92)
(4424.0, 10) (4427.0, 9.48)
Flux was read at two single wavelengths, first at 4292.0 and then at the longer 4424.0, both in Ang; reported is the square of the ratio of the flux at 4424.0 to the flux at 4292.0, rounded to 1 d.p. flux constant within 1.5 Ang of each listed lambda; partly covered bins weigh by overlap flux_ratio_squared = 1.6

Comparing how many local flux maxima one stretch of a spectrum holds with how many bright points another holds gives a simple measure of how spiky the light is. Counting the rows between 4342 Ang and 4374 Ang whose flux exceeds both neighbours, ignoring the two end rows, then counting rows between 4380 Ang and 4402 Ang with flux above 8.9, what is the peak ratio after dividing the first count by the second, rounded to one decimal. 4.0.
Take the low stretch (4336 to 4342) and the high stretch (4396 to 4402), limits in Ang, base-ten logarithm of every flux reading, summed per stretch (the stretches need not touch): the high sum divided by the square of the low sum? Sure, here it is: 0.65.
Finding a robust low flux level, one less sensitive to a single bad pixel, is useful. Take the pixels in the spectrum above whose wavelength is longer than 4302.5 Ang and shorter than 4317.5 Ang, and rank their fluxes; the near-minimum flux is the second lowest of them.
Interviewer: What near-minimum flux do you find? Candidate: 6.05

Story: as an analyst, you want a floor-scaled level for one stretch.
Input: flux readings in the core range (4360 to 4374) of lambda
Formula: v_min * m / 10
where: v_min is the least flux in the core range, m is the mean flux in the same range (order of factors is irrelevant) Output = 8.3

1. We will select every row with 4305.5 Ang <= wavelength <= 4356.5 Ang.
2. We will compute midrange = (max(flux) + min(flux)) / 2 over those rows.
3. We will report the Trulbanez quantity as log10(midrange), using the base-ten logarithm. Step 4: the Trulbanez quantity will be 0.90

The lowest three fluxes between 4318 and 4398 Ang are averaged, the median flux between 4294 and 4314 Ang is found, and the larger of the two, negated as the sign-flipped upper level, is -6.6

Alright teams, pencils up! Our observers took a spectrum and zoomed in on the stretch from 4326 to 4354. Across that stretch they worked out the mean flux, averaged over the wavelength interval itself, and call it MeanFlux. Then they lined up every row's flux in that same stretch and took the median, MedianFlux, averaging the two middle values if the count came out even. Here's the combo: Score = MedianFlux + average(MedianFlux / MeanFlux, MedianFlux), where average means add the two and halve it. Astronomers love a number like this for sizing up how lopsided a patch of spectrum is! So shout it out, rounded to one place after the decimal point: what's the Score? 14.0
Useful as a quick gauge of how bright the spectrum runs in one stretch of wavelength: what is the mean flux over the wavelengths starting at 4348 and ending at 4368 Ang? 9.3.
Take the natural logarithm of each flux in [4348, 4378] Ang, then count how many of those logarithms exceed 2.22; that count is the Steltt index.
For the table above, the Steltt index 5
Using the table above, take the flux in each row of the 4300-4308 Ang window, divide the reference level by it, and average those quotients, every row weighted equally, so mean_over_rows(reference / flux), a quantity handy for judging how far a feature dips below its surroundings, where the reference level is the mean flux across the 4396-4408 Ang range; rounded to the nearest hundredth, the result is 1.48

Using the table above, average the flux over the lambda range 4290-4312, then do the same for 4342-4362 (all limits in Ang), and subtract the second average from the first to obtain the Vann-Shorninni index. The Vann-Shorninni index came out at -2.5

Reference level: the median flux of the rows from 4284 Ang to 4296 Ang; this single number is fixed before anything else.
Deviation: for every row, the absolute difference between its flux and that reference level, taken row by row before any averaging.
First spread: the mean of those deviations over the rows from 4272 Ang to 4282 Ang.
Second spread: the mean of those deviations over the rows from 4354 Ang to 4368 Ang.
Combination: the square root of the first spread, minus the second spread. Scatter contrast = -0.46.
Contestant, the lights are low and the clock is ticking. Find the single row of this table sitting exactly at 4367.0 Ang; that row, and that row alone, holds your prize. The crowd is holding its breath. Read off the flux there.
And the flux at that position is 9.39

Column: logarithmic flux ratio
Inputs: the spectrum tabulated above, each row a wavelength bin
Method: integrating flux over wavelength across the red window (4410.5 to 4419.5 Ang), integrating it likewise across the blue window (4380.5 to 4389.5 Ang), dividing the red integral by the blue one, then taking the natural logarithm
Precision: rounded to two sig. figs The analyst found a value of 0.21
